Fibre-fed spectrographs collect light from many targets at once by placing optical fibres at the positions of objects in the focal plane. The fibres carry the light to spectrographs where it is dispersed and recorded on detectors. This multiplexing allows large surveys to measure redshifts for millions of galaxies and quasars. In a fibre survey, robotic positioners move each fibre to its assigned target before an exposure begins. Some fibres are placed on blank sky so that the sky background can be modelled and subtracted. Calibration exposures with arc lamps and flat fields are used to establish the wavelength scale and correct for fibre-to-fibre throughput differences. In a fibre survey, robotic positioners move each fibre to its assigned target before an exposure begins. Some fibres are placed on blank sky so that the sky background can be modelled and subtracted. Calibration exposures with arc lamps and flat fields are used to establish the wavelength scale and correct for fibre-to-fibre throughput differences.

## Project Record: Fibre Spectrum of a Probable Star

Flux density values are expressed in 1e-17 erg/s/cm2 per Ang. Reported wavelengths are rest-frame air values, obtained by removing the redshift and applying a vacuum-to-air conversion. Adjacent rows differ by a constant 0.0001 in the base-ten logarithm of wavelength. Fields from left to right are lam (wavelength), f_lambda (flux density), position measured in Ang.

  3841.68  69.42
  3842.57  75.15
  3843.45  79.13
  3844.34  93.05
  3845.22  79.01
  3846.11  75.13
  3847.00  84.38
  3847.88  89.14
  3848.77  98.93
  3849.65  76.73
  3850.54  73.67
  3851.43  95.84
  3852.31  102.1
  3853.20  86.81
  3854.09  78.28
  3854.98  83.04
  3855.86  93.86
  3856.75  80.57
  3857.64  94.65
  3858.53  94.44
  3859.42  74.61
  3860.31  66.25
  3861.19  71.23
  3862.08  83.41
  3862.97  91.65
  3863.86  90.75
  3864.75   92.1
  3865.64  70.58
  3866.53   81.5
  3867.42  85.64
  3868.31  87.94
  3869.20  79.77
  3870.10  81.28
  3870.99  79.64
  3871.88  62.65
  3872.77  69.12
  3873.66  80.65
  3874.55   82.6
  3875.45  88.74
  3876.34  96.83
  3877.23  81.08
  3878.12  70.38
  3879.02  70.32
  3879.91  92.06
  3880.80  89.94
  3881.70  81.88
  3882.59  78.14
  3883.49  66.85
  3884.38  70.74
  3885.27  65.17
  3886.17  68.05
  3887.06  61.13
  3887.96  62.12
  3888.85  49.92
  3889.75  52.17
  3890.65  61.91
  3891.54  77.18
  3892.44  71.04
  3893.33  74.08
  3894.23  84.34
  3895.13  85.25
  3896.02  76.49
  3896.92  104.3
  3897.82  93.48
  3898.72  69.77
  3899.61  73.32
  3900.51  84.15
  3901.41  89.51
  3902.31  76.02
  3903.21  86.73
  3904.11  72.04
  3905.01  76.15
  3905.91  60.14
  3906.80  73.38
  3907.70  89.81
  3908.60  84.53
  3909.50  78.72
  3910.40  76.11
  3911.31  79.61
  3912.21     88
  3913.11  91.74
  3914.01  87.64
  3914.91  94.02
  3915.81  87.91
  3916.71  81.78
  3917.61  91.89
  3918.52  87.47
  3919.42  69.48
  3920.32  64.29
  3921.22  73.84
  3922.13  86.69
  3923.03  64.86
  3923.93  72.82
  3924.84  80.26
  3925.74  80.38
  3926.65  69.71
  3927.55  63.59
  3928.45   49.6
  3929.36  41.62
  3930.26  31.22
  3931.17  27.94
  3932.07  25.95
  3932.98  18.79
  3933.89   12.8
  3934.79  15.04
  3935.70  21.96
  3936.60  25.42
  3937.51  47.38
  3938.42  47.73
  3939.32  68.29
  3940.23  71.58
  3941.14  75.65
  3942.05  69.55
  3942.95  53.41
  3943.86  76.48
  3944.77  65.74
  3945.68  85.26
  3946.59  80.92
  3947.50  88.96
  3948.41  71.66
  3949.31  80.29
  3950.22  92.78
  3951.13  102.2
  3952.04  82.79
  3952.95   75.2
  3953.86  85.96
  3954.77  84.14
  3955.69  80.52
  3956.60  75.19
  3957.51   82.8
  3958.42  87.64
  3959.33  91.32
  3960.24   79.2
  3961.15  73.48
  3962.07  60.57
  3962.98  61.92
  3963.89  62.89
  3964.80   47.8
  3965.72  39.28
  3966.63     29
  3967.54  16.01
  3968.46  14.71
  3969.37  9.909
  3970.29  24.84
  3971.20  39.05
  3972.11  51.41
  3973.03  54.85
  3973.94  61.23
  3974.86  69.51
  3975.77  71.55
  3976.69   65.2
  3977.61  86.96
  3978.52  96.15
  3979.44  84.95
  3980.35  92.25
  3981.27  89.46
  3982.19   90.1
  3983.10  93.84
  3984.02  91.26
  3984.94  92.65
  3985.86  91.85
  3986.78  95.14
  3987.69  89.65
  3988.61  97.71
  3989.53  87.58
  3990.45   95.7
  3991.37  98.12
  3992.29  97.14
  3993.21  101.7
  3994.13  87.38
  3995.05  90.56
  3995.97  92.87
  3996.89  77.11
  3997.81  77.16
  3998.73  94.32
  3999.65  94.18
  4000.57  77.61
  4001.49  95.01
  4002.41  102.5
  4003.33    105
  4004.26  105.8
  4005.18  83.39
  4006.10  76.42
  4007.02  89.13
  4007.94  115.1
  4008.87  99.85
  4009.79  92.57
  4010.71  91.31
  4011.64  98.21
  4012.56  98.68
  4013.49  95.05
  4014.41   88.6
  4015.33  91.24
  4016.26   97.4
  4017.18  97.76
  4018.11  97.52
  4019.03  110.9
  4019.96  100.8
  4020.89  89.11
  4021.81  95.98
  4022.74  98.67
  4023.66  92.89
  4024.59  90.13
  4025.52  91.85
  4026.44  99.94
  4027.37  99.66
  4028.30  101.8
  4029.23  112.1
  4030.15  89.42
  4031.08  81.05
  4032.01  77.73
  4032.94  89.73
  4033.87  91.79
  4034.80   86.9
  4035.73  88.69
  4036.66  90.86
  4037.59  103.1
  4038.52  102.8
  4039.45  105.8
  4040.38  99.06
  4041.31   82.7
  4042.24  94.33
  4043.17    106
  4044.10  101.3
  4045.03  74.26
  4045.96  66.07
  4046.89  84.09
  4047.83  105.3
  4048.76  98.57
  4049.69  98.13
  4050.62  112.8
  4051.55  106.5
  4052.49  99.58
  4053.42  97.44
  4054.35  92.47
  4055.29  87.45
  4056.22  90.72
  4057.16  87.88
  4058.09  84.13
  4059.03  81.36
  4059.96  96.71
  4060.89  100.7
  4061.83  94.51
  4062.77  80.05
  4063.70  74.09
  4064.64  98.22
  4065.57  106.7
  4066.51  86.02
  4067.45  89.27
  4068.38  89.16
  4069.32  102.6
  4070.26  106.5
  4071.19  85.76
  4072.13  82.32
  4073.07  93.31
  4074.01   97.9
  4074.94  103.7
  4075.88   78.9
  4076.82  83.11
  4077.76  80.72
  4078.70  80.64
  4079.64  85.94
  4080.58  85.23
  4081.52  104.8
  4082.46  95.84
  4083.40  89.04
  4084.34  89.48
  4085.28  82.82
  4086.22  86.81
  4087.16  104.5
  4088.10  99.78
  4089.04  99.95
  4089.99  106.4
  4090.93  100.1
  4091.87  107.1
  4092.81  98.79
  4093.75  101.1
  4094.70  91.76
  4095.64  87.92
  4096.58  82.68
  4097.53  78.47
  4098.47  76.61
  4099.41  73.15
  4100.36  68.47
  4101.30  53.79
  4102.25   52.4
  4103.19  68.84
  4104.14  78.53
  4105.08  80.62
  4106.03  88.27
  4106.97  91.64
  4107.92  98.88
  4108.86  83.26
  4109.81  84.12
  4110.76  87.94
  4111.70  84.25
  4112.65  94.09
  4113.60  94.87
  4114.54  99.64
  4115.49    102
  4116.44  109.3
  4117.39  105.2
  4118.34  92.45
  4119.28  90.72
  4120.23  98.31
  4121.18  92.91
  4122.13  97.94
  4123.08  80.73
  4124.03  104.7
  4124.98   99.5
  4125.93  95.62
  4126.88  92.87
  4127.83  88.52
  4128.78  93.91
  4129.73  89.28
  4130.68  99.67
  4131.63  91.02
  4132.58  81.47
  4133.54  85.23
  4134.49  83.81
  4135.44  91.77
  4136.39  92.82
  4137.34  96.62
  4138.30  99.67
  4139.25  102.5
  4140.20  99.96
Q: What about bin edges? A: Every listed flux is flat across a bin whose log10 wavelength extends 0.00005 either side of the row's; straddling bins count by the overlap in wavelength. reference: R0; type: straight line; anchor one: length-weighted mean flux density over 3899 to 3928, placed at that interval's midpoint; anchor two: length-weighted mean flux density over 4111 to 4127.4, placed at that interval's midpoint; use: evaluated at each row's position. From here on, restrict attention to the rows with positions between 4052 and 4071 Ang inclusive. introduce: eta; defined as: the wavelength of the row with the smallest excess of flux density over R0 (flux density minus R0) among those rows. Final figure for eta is 4063.70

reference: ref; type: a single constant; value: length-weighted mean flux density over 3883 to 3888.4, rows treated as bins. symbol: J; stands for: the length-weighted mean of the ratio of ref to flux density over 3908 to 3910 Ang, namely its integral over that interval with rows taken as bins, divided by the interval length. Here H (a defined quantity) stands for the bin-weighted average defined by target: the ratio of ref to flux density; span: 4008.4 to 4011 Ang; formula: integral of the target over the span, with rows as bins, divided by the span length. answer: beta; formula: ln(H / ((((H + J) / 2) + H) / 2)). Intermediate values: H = 0.694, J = 0.80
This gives -0.038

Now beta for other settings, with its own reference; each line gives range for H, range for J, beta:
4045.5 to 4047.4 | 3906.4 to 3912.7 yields 0.020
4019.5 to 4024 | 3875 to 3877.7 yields -0.020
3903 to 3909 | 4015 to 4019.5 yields 0.060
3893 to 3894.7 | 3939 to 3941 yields -0.030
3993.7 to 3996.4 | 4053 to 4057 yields 0.004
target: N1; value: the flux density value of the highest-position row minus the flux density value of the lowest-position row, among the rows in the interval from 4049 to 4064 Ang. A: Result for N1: -24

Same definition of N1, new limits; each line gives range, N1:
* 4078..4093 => 18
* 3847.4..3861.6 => -18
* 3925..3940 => -12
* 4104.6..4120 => 10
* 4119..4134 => -5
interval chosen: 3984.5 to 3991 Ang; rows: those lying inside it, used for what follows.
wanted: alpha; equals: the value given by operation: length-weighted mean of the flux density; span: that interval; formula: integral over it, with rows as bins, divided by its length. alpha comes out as 93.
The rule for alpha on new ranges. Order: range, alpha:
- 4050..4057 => 98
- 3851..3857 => 89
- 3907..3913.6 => 84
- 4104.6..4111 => 88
